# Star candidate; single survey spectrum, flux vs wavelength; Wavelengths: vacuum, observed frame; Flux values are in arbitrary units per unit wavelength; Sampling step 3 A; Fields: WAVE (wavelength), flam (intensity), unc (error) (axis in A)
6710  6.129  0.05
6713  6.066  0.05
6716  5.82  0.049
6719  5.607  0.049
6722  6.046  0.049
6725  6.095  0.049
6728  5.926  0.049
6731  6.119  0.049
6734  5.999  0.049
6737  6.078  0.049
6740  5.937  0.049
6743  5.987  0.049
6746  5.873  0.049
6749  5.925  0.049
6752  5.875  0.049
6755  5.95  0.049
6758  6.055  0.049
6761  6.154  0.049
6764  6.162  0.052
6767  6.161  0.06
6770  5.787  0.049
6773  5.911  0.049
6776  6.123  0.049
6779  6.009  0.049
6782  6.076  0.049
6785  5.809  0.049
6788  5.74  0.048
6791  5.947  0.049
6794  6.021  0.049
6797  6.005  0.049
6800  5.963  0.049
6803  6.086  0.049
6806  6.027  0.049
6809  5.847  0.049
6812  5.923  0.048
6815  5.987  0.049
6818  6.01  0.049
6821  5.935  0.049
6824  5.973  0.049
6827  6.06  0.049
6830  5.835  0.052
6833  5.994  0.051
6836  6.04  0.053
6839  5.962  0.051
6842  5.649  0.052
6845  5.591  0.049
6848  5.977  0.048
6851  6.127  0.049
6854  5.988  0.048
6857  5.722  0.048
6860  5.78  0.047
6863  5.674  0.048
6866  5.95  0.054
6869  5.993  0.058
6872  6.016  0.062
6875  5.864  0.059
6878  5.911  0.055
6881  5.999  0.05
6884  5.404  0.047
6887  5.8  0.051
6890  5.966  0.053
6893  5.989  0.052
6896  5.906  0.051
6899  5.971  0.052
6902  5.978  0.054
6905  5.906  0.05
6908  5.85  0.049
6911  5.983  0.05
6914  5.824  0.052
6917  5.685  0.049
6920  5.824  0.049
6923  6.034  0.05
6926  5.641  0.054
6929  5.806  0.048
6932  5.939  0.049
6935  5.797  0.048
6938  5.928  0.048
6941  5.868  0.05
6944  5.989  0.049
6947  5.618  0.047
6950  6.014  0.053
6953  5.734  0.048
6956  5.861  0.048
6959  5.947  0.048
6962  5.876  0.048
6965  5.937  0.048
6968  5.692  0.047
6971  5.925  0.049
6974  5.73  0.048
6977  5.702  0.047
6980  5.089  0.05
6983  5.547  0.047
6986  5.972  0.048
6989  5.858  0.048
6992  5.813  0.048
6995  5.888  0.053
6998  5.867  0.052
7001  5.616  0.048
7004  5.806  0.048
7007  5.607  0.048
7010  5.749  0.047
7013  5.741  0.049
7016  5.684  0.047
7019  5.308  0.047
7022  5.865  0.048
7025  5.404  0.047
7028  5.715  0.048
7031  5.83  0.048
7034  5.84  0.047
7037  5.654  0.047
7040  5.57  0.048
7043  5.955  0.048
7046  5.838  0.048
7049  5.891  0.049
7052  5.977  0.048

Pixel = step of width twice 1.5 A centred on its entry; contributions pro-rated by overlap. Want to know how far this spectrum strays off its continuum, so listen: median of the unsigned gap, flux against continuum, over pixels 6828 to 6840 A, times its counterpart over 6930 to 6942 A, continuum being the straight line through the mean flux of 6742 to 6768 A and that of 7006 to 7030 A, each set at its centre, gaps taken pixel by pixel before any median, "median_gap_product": 0.012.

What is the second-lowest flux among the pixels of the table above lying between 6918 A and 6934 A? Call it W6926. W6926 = 5.806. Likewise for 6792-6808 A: 6.005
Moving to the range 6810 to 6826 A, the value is 5.935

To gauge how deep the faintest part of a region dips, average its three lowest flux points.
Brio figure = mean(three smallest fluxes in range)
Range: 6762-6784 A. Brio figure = 5.90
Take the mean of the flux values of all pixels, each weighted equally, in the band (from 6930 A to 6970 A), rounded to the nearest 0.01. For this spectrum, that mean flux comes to 5.86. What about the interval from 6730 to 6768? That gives 6.02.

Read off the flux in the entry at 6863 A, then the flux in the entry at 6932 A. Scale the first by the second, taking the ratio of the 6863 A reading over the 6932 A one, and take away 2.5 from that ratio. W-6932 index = -1.54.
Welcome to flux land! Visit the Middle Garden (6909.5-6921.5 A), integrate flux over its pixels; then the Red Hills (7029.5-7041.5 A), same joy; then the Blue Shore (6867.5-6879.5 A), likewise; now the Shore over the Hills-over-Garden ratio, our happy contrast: 72.7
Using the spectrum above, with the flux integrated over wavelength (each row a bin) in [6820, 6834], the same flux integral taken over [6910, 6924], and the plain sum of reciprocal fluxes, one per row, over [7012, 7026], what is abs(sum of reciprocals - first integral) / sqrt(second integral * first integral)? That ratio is 0.998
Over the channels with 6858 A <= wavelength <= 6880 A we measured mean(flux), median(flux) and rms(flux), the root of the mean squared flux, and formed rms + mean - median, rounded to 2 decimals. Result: 5.86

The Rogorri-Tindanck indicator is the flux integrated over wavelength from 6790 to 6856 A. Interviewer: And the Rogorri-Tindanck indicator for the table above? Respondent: 393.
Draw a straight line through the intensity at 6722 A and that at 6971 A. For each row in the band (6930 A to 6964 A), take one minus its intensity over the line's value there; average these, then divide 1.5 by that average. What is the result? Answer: 134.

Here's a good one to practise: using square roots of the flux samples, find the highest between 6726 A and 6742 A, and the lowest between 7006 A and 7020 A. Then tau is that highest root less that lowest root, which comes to 0.17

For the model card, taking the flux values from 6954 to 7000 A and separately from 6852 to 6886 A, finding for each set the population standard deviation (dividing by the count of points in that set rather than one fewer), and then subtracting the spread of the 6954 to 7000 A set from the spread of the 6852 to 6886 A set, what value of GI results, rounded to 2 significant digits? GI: -0.037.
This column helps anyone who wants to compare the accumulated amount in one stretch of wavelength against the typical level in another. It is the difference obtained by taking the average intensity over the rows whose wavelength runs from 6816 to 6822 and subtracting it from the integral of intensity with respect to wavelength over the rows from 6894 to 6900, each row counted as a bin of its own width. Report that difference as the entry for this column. 29.7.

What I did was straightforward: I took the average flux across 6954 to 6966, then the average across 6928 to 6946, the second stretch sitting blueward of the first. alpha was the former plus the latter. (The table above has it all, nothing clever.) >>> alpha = 11.8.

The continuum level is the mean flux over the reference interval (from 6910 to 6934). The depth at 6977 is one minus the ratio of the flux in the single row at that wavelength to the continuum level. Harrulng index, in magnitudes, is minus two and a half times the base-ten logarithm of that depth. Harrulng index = 4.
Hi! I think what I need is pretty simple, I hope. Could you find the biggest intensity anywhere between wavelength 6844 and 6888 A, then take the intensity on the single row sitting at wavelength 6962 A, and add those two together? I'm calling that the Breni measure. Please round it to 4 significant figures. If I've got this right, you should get 12.00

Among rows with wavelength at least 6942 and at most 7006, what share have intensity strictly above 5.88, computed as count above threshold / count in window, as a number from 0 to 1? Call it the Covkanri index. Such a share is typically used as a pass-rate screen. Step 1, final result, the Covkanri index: 0.33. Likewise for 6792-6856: 0.81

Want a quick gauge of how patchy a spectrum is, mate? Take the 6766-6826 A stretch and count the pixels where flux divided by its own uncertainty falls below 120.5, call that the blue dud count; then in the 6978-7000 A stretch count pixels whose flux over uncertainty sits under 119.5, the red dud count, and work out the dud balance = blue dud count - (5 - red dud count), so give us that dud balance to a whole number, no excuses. 4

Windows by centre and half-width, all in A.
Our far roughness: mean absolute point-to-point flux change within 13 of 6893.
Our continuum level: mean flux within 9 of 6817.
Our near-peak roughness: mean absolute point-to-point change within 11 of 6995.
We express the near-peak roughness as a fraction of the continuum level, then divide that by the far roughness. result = 0.111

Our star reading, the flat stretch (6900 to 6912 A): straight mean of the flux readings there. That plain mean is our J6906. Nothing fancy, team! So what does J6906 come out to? 5.93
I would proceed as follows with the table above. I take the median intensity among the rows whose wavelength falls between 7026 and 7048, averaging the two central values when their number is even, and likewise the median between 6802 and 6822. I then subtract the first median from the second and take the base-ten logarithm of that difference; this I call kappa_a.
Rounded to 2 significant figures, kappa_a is -0.80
